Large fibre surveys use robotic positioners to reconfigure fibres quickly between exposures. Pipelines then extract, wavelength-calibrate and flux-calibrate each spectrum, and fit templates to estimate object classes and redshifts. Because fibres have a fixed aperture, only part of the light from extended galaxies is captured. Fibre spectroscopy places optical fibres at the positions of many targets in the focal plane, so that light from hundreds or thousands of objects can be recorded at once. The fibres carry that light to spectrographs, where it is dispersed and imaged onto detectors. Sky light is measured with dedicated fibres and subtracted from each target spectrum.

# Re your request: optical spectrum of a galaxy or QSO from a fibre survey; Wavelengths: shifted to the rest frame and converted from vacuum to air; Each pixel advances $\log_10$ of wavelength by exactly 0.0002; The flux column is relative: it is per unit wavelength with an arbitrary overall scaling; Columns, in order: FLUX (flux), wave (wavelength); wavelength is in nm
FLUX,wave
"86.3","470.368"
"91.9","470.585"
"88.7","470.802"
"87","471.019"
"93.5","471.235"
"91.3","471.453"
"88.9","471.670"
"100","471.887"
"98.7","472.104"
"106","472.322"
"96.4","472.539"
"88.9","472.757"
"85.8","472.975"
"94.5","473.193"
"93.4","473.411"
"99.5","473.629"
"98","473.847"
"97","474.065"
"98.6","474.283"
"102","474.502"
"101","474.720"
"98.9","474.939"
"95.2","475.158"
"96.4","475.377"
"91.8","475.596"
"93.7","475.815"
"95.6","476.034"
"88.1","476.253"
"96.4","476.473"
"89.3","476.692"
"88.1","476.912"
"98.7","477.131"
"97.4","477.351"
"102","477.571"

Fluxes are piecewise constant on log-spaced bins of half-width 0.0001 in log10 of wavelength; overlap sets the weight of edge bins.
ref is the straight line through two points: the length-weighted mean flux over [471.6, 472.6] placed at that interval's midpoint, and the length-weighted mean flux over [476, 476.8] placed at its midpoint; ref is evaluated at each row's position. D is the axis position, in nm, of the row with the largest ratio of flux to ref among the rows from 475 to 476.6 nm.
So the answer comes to 476.473 nm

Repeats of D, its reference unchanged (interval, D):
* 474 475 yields 474.502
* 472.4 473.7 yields 473.629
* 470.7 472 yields 471.887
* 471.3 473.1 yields 472.322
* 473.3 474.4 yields 474.283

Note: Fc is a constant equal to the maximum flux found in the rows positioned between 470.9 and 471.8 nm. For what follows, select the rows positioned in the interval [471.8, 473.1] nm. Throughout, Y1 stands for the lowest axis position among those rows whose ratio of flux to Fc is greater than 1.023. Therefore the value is 471.887 nm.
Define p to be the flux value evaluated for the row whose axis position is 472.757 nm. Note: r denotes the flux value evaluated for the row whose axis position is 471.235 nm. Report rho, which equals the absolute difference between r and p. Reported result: 4.6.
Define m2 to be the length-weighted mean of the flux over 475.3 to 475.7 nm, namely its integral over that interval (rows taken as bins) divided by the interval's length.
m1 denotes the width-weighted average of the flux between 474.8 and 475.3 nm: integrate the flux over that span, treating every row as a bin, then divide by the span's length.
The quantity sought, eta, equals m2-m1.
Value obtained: -3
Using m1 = 97.1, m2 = 93.9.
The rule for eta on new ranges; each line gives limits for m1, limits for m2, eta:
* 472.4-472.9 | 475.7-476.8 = 0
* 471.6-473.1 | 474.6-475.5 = 3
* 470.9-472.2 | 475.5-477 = -1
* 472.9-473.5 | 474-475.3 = 7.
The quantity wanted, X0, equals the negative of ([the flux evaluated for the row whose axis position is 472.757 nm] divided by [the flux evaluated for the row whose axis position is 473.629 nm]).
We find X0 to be -0.89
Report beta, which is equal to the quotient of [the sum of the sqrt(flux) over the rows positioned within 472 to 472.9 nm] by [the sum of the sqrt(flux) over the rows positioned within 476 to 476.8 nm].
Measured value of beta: 1.03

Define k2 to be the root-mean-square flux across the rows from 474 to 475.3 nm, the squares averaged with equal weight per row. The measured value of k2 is 98.8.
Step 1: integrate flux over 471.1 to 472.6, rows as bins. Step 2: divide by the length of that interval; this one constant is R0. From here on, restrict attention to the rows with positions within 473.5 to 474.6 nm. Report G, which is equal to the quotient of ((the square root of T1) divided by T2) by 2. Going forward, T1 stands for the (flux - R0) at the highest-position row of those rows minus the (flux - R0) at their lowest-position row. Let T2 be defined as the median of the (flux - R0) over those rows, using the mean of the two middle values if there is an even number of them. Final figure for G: 0.34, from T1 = 2.5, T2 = 2.3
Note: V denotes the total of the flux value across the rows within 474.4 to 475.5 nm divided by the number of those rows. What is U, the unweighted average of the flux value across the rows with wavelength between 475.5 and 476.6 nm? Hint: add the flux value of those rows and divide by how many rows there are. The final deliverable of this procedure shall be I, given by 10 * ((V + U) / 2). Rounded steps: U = 93.1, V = 99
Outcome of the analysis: 959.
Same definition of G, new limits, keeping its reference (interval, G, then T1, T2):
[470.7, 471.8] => -0.03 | 0.2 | -7.4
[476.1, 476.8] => -0.08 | 1.2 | -7.0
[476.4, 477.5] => 4.34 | 1.0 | 0.1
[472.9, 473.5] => -0.48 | 7.6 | -2.9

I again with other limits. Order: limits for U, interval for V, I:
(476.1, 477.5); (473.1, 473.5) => 935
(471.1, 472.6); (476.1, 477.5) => 947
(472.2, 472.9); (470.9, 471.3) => 937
